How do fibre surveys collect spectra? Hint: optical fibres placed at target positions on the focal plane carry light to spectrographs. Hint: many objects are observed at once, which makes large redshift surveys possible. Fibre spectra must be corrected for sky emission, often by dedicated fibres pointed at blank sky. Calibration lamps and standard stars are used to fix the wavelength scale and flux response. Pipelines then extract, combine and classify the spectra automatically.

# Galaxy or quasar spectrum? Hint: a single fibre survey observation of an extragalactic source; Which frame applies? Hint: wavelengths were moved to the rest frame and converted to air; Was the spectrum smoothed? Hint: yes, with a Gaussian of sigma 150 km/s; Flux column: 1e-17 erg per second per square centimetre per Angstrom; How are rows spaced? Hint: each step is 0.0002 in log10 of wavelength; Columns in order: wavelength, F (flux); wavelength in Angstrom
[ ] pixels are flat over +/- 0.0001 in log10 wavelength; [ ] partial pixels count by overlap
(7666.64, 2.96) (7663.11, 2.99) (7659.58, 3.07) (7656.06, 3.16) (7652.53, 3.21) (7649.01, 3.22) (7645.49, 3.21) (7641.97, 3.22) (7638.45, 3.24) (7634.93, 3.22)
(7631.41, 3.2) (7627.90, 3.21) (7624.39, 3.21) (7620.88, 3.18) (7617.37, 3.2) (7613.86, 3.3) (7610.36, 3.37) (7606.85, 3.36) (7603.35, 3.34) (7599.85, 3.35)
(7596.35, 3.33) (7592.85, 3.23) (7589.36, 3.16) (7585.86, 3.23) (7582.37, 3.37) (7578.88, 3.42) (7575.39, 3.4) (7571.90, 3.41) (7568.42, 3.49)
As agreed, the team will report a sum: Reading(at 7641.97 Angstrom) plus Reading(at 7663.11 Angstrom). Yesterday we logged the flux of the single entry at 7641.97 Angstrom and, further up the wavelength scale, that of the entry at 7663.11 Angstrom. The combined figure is 6.21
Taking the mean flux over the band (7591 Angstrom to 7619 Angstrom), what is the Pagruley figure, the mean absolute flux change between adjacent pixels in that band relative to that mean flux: 0.014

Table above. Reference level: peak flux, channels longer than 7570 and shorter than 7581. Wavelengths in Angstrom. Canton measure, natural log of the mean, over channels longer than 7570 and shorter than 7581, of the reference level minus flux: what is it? -4.6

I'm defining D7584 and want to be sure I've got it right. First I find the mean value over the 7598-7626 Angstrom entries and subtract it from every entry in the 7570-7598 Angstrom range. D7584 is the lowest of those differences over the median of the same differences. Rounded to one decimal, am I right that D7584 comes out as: -2.1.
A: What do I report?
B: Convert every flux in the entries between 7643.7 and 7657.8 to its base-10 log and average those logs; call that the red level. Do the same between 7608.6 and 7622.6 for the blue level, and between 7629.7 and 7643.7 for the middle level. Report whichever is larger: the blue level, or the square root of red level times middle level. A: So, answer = 0.513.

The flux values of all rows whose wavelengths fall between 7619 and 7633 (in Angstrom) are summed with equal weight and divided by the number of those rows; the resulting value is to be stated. 3.20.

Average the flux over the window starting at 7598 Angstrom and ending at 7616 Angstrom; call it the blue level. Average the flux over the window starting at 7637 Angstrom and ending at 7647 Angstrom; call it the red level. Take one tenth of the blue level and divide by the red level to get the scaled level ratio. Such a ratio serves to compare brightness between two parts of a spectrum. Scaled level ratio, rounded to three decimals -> 0.104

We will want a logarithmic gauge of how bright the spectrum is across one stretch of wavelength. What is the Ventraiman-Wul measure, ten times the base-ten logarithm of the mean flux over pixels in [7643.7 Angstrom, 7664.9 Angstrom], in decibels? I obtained 4.97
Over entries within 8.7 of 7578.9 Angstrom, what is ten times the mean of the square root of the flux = 18.3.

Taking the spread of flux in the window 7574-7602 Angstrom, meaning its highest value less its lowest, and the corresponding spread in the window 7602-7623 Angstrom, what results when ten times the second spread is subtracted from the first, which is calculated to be -1.64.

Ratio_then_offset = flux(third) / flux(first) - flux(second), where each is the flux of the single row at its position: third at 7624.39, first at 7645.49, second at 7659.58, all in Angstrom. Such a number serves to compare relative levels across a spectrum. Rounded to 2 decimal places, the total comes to -2.07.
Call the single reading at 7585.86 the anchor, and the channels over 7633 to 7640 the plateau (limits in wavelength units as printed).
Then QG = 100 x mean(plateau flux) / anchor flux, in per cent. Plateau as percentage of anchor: 100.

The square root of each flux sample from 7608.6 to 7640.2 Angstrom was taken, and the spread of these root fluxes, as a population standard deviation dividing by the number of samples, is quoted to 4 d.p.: 0.0158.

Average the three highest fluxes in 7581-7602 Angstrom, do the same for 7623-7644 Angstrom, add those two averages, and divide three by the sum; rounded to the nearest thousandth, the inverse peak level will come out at 0.456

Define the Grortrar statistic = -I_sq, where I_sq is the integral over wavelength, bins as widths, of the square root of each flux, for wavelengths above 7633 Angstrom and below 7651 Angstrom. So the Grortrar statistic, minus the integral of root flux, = -32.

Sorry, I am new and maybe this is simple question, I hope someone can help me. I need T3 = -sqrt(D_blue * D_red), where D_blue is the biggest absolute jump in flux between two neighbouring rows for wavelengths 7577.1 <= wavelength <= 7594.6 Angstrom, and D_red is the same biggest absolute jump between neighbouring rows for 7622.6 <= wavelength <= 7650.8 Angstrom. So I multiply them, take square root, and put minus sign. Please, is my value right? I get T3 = -0.053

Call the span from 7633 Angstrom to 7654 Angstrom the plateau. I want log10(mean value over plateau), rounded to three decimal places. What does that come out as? 0.508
